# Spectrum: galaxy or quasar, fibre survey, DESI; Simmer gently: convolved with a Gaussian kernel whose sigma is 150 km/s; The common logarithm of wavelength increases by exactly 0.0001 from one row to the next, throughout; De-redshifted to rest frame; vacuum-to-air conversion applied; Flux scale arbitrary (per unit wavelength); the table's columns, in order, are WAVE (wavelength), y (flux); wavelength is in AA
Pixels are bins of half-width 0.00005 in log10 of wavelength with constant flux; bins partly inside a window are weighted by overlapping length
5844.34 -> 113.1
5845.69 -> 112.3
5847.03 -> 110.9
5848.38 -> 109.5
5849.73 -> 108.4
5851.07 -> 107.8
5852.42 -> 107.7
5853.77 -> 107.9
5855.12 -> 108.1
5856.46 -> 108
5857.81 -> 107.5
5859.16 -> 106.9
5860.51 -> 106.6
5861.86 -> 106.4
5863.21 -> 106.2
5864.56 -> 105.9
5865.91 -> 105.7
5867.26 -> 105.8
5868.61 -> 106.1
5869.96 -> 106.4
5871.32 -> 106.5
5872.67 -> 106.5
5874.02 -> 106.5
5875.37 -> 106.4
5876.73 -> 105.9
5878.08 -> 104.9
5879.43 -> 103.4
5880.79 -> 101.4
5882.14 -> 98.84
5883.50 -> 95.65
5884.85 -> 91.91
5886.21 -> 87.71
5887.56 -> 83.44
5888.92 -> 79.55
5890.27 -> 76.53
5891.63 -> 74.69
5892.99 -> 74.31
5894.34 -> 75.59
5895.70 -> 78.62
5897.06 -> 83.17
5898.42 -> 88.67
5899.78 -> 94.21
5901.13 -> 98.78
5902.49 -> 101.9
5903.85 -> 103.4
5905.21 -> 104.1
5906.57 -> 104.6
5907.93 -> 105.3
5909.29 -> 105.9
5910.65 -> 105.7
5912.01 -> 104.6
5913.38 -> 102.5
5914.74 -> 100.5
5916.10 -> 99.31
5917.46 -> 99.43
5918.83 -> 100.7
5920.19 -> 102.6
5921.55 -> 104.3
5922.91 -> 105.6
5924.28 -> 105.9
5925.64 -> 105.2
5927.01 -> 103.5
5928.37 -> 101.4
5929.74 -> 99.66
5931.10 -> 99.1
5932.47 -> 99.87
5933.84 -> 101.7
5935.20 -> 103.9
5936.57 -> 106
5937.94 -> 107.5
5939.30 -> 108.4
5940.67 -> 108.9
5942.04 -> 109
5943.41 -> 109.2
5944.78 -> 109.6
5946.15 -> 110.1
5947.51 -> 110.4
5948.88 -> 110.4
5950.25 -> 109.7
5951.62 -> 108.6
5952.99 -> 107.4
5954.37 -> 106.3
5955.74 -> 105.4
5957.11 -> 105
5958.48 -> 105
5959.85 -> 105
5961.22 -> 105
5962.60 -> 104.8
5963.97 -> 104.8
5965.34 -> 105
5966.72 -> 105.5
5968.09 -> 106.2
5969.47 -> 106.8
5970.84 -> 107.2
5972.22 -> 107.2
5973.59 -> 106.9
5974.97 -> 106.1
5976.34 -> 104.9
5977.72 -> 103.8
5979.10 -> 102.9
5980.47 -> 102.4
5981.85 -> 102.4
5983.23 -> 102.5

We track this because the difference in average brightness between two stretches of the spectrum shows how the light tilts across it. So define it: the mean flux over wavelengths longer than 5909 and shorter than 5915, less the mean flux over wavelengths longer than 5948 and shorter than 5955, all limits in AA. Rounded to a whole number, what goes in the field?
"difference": -5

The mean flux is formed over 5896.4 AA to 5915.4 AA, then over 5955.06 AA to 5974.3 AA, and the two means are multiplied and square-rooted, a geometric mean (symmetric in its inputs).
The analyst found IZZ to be 102.9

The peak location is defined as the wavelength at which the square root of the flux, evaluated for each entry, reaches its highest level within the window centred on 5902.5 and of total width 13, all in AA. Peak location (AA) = 5907.93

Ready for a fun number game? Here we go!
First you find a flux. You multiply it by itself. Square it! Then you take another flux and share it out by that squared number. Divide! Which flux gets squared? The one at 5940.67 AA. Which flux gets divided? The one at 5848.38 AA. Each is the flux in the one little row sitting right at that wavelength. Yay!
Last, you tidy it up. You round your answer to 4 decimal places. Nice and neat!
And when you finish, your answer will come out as 0.0092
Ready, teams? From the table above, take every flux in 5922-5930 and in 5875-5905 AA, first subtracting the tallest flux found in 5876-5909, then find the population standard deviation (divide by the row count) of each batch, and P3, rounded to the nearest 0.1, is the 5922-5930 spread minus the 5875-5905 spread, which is -8.9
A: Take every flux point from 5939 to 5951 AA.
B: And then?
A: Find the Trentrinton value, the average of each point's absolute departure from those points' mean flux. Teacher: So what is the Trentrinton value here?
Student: 0.58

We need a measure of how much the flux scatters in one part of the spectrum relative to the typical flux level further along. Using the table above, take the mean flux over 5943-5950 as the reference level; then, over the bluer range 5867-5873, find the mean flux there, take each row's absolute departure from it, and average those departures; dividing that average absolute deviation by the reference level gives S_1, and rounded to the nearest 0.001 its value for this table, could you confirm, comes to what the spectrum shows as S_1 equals 0.002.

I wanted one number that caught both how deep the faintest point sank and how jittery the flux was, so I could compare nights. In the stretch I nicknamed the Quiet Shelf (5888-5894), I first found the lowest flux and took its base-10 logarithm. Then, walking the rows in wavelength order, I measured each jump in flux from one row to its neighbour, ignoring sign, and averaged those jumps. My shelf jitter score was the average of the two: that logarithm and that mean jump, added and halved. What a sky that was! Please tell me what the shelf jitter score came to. 1.8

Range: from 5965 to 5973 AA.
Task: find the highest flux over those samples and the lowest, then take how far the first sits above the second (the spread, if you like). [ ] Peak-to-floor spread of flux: 2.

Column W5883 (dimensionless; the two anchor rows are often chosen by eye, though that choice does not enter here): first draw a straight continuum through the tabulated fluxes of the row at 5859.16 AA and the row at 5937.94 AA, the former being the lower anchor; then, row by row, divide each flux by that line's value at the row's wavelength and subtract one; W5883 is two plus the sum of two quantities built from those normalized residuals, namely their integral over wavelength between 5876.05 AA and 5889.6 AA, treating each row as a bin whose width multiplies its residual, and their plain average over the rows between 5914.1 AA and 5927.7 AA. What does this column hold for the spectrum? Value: 0.5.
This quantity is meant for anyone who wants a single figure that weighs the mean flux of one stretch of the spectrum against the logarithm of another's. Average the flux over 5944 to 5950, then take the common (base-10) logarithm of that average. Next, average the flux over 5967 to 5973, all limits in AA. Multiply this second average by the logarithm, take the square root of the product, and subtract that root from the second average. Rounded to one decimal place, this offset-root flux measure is 92.1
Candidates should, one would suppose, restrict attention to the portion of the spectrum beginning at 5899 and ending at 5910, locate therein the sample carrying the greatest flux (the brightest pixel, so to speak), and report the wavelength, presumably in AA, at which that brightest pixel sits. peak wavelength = 5909.29 AA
